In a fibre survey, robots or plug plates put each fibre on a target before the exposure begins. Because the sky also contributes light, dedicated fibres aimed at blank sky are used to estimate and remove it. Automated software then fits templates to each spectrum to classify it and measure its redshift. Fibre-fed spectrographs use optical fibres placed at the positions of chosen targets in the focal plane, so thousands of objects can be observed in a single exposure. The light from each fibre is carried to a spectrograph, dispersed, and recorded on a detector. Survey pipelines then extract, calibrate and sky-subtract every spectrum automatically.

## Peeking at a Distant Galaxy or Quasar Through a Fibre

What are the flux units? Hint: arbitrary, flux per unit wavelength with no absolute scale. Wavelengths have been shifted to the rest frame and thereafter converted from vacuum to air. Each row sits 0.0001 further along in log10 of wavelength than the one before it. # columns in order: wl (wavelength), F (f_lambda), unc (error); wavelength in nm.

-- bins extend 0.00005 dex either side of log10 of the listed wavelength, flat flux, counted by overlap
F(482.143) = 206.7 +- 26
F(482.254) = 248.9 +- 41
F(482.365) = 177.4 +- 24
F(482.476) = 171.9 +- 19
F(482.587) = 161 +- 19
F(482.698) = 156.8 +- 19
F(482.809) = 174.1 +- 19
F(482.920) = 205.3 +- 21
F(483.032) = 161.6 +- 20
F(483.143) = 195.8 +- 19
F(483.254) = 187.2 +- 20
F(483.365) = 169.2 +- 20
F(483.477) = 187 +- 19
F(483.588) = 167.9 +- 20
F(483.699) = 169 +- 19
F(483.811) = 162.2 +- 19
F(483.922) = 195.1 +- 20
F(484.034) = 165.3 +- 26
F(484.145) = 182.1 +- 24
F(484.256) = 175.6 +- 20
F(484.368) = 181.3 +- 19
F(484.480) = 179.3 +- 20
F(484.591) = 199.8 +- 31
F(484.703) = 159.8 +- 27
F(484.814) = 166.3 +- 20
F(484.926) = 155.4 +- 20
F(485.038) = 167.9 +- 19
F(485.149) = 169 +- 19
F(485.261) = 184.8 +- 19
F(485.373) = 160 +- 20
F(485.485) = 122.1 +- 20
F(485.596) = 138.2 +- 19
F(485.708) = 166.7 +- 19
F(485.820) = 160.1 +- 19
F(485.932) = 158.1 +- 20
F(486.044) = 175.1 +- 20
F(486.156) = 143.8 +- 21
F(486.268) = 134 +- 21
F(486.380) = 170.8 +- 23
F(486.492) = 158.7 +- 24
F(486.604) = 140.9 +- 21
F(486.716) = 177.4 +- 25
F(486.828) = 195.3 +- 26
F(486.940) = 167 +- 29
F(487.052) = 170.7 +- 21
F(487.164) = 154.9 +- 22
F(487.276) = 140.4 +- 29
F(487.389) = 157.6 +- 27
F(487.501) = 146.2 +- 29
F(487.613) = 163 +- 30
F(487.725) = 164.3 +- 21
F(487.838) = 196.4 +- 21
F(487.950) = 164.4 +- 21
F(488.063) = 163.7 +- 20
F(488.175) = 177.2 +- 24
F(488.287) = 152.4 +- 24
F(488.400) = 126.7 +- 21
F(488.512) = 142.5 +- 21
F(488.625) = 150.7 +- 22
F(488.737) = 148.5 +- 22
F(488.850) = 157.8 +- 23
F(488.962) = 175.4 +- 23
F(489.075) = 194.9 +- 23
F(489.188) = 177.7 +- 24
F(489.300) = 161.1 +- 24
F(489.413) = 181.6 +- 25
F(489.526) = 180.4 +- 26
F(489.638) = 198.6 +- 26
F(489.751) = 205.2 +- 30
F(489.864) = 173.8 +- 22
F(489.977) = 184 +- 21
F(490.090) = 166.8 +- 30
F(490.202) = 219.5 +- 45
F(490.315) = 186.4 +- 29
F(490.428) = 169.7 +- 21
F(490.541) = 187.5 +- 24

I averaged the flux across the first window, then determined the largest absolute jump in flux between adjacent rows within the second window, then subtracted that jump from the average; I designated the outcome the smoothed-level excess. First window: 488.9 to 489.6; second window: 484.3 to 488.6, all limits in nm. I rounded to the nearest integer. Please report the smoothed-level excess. 139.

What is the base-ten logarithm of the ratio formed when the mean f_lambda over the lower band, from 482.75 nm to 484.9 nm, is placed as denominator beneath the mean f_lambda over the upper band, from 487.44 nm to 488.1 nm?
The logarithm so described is -0.03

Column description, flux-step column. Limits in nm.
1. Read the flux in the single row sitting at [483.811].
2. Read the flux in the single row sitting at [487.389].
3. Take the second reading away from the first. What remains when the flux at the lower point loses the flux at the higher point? 5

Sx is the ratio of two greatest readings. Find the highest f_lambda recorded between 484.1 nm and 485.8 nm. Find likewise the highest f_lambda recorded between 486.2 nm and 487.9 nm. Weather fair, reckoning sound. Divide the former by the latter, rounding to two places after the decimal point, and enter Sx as 1.02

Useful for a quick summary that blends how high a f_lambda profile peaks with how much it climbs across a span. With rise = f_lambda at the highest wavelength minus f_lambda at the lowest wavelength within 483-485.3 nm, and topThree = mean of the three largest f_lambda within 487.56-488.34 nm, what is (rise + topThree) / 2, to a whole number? 101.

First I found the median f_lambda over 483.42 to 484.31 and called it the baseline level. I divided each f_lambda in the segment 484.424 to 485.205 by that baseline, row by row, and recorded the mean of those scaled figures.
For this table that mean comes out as 0.99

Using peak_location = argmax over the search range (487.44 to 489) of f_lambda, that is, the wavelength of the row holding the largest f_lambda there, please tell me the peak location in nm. 487.838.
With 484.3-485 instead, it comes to 484.591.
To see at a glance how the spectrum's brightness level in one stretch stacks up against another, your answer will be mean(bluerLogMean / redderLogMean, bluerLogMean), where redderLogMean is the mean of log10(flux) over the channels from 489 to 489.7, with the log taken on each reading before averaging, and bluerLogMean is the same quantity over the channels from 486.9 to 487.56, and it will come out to 1.58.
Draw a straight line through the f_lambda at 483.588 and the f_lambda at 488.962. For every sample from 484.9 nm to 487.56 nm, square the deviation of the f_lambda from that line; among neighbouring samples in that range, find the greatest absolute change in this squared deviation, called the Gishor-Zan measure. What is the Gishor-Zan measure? 2239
